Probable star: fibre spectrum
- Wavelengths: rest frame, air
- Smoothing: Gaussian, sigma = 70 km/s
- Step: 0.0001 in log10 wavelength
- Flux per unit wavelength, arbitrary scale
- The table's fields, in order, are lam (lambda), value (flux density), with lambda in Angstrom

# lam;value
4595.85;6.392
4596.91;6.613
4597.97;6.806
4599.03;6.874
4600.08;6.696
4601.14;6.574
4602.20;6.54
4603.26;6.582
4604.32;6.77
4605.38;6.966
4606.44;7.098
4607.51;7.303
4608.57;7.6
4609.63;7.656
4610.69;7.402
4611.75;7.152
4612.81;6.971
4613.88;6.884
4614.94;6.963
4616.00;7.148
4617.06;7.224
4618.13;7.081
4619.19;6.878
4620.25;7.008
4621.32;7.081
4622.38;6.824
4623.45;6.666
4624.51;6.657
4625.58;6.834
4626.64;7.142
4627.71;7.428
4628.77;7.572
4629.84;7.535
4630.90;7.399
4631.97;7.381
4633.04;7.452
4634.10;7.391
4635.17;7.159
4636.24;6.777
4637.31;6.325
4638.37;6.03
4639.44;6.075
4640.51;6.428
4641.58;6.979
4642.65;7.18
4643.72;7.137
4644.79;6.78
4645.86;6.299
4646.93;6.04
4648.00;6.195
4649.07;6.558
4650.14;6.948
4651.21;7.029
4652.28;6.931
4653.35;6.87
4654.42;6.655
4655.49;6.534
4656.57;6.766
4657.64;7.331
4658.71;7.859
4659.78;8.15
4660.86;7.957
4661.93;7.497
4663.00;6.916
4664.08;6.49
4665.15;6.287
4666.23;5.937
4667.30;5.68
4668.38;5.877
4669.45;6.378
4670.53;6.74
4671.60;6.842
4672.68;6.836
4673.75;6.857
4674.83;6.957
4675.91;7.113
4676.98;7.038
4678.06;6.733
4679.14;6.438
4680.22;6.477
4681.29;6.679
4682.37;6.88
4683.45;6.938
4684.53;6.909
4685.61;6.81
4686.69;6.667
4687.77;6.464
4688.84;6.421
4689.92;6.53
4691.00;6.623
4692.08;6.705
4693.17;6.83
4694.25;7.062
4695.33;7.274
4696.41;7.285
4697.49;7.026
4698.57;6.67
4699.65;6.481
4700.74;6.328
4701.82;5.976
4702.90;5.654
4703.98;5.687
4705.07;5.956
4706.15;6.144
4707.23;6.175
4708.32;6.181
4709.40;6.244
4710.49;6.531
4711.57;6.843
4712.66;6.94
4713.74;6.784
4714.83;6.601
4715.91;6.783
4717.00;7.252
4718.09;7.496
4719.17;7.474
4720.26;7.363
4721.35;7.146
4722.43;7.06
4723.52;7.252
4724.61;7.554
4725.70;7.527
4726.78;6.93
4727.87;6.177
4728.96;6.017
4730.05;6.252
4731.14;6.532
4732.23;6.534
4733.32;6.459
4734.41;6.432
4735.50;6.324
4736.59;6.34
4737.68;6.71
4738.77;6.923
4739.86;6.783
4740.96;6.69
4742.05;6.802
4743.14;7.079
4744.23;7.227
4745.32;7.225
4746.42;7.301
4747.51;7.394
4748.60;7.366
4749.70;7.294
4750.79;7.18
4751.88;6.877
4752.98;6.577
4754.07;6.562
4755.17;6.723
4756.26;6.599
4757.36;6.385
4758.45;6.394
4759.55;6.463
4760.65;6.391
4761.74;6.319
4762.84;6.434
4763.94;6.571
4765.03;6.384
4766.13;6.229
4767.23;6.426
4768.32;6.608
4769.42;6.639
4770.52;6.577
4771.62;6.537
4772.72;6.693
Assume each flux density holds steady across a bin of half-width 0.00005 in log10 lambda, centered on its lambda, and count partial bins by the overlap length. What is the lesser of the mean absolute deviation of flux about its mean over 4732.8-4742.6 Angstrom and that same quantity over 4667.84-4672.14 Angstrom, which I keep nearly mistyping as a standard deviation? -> 0.19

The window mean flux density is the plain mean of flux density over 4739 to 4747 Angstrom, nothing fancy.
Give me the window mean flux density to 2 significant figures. 7.0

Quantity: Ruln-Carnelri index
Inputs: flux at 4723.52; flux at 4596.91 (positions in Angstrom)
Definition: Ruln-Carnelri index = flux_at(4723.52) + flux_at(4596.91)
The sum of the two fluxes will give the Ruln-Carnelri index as 13.9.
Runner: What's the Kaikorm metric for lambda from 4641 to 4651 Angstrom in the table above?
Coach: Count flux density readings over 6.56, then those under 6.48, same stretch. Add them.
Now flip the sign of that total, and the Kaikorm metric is -8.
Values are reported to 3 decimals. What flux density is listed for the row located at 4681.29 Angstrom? 6.679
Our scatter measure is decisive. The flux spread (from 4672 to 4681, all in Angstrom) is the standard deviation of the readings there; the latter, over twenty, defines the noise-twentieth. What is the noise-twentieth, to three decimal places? 0.012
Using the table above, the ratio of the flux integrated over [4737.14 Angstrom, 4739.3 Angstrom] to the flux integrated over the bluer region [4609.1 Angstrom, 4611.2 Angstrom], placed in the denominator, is 0.93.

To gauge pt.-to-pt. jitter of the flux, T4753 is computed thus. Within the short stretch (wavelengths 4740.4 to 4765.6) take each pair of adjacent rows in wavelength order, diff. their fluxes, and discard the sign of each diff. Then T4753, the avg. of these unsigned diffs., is 0.12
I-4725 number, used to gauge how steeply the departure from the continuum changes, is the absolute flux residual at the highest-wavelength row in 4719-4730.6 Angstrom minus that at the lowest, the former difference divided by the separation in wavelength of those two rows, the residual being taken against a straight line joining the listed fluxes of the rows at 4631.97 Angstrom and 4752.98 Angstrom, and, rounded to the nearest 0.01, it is -0.02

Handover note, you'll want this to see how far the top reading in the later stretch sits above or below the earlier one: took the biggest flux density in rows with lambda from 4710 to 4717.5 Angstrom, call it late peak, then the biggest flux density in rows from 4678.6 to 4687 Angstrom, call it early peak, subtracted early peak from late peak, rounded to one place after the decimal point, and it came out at 0.3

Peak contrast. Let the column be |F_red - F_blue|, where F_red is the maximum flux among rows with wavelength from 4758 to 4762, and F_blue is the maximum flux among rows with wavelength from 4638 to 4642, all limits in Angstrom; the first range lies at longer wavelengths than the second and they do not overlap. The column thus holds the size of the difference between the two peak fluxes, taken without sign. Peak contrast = 0.52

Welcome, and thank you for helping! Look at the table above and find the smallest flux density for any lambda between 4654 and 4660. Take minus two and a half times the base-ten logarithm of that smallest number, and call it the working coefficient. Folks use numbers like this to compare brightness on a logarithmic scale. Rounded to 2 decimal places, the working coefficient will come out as -2.04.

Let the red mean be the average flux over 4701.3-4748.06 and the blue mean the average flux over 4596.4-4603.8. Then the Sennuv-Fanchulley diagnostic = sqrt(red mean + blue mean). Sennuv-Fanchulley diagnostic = 3.66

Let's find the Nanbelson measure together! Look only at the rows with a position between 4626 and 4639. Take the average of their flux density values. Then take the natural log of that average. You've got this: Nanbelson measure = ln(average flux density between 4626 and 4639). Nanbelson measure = 1.96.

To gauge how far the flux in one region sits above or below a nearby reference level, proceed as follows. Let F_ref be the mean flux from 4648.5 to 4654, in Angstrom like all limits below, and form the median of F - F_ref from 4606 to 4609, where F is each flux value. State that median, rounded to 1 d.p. 0.4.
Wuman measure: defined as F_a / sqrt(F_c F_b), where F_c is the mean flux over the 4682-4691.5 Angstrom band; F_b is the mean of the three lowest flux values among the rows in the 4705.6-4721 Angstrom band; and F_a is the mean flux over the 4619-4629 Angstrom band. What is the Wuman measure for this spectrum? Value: 1.09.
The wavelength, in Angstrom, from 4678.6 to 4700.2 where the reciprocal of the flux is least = 4696.41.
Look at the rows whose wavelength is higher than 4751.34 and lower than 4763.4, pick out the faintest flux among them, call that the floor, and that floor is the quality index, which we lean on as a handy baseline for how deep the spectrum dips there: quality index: 6.319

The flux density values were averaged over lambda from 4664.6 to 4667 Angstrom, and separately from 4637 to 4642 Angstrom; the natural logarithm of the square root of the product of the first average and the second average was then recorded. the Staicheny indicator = 1.83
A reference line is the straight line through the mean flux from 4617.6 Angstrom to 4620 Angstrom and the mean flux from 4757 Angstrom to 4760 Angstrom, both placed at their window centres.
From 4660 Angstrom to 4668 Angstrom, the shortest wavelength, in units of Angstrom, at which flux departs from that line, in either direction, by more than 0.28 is 4660.86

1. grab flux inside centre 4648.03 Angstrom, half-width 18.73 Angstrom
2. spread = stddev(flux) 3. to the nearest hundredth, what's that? 0.57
